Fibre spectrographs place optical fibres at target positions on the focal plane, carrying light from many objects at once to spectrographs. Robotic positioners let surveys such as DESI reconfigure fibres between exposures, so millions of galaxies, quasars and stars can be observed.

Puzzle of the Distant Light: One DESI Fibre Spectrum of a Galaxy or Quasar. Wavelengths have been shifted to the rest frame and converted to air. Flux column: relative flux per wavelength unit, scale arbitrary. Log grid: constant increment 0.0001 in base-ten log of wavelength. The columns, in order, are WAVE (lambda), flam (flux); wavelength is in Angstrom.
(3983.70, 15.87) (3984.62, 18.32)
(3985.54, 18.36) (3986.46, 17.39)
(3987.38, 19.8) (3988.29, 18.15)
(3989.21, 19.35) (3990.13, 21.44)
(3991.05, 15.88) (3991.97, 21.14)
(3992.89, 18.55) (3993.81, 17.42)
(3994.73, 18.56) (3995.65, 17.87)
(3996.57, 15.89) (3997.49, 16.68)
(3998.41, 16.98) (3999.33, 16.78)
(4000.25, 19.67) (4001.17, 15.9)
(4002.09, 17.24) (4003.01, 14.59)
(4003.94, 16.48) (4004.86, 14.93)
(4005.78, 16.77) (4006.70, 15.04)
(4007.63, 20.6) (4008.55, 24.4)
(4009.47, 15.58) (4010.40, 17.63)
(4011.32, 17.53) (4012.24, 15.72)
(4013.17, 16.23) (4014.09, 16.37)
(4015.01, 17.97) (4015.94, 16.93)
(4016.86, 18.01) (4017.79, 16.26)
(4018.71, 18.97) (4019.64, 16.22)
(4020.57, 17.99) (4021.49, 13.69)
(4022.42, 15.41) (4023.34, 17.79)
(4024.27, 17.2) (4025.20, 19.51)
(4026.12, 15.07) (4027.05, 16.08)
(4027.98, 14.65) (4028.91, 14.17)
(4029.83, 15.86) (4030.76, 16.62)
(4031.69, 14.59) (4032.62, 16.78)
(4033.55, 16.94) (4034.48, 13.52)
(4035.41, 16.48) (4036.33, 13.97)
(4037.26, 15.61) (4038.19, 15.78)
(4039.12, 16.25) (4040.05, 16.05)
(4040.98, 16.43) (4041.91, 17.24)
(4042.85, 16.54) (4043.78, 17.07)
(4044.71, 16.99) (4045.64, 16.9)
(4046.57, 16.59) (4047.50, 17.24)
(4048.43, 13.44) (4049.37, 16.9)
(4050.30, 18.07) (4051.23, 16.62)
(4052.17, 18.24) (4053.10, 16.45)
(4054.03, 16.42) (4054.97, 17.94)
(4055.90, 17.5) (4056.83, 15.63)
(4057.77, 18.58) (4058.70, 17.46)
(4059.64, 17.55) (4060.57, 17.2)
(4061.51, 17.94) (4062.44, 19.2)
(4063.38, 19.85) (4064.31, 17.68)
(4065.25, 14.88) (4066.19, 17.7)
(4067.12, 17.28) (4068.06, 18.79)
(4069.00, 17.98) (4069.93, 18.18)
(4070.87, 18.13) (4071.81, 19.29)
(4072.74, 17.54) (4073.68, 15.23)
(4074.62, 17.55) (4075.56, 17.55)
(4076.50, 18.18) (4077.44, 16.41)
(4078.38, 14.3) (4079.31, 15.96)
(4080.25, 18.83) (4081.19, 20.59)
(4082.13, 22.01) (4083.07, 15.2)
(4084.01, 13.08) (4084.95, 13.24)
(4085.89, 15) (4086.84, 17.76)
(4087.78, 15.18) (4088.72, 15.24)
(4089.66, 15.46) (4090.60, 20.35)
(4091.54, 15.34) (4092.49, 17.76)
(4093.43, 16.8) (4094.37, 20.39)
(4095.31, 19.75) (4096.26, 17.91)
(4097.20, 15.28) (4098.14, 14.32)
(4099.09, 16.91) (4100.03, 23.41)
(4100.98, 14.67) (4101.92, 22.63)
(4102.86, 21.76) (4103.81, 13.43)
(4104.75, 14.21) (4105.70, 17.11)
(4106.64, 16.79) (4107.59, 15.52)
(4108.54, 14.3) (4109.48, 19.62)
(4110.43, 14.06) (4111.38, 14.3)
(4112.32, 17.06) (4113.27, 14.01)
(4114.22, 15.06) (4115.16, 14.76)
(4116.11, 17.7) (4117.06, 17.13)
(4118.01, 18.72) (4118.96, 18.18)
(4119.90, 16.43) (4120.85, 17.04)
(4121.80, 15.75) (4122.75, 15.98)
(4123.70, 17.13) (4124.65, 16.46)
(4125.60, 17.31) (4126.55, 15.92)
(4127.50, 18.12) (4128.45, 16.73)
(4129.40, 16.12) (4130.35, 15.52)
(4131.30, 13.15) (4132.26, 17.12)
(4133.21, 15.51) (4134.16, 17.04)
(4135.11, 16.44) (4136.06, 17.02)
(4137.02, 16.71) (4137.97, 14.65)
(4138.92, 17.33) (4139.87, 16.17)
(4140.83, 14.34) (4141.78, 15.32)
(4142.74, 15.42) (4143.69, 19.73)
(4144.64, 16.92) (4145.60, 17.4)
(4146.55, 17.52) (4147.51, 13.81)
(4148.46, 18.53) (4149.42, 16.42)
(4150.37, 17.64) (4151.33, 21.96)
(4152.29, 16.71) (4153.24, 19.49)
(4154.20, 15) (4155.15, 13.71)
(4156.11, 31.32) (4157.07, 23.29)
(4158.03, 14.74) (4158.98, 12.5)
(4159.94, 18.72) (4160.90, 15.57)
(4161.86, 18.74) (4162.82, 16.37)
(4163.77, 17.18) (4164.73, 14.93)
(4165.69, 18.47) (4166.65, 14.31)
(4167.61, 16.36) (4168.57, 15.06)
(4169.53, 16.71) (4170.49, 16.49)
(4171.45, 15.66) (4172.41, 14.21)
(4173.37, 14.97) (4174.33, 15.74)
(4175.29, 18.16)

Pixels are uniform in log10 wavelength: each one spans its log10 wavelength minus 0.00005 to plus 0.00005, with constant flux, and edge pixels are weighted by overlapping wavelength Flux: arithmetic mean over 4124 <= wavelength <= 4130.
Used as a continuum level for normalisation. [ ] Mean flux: 16.8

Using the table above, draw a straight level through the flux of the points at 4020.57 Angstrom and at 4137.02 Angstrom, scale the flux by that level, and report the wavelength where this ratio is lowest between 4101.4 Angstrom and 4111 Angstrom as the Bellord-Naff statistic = 4103.81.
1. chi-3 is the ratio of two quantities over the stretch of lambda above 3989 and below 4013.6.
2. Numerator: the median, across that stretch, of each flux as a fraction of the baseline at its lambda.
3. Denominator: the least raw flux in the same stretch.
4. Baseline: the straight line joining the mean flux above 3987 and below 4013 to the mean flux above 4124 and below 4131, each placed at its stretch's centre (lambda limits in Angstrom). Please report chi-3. 0.066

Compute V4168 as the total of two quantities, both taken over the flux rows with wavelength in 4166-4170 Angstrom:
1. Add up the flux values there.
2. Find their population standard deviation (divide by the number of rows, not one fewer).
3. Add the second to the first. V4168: 63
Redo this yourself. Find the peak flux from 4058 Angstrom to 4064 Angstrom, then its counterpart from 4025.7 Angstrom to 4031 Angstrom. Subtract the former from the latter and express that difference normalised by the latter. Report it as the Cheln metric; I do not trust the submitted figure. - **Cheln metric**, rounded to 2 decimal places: -0.19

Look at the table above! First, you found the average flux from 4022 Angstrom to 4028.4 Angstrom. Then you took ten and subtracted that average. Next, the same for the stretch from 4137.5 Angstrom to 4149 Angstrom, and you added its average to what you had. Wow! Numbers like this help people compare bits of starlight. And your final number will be 9.9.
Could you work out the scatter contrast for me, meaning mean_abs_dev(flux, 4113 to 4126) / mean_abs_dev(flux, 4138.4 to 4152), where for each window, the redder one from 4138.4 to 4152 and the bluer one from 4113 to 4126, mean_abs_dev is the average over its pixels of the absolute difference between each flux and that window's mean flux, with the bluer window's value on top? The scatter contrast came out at 0.68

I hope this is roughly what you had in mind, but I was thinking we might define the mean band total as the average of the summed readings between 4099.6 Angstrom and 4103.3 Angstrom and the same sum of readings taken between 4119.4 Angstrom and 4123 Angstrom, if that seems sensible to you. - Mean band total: 73.8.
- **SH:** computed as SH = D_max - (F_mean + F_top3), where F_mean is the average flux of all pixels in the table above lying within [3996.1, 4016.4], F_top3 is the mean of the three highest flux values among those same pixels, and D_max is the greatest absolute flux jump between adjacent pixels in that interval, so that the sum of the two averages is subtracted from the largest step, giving -29.8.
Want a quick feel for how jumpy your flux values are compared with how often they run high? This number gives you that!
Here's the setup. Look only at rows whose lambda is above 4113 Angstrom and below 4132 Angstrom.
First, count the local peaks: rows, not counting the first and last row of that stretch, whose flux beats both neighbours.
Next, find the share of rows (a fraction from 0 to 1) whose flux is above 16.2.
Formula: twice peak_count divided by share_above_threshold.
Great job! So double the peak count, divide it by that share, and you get 25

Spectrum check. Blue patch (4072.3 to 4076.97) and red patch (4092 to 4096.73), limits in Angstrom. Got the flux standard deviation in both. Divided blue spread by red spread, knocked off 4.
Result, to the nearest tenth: -3.2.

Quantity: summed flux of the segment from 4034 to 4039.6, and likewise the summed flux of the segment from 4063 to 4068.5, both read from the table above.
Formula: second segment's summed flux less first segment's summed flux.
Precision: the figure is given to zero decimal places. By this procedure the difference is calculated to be 15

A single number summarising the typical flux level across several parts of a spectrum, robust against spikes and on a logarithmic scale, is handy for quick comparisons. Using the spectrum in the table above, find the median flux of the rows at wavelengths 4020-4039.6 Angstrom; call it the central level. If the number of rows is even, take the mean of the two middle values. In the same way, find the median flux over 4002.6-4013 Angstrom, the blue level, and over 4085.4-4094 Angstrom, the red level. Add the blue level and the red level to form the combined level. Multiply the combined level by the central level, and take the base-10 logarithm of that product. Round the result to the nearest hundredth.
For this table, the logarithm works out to 2.70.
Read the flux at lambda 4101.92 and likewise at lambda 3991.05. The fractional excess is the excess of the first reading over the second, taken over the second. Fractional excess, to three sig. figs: 0.425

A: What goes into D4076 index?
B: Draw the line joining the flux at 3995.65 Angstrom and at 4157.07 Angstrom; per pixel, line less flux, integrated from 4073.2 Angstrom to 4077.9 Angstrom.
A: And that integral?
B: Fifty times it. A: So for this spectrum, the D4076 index 837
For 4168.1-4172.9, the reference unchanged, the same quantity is 1948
